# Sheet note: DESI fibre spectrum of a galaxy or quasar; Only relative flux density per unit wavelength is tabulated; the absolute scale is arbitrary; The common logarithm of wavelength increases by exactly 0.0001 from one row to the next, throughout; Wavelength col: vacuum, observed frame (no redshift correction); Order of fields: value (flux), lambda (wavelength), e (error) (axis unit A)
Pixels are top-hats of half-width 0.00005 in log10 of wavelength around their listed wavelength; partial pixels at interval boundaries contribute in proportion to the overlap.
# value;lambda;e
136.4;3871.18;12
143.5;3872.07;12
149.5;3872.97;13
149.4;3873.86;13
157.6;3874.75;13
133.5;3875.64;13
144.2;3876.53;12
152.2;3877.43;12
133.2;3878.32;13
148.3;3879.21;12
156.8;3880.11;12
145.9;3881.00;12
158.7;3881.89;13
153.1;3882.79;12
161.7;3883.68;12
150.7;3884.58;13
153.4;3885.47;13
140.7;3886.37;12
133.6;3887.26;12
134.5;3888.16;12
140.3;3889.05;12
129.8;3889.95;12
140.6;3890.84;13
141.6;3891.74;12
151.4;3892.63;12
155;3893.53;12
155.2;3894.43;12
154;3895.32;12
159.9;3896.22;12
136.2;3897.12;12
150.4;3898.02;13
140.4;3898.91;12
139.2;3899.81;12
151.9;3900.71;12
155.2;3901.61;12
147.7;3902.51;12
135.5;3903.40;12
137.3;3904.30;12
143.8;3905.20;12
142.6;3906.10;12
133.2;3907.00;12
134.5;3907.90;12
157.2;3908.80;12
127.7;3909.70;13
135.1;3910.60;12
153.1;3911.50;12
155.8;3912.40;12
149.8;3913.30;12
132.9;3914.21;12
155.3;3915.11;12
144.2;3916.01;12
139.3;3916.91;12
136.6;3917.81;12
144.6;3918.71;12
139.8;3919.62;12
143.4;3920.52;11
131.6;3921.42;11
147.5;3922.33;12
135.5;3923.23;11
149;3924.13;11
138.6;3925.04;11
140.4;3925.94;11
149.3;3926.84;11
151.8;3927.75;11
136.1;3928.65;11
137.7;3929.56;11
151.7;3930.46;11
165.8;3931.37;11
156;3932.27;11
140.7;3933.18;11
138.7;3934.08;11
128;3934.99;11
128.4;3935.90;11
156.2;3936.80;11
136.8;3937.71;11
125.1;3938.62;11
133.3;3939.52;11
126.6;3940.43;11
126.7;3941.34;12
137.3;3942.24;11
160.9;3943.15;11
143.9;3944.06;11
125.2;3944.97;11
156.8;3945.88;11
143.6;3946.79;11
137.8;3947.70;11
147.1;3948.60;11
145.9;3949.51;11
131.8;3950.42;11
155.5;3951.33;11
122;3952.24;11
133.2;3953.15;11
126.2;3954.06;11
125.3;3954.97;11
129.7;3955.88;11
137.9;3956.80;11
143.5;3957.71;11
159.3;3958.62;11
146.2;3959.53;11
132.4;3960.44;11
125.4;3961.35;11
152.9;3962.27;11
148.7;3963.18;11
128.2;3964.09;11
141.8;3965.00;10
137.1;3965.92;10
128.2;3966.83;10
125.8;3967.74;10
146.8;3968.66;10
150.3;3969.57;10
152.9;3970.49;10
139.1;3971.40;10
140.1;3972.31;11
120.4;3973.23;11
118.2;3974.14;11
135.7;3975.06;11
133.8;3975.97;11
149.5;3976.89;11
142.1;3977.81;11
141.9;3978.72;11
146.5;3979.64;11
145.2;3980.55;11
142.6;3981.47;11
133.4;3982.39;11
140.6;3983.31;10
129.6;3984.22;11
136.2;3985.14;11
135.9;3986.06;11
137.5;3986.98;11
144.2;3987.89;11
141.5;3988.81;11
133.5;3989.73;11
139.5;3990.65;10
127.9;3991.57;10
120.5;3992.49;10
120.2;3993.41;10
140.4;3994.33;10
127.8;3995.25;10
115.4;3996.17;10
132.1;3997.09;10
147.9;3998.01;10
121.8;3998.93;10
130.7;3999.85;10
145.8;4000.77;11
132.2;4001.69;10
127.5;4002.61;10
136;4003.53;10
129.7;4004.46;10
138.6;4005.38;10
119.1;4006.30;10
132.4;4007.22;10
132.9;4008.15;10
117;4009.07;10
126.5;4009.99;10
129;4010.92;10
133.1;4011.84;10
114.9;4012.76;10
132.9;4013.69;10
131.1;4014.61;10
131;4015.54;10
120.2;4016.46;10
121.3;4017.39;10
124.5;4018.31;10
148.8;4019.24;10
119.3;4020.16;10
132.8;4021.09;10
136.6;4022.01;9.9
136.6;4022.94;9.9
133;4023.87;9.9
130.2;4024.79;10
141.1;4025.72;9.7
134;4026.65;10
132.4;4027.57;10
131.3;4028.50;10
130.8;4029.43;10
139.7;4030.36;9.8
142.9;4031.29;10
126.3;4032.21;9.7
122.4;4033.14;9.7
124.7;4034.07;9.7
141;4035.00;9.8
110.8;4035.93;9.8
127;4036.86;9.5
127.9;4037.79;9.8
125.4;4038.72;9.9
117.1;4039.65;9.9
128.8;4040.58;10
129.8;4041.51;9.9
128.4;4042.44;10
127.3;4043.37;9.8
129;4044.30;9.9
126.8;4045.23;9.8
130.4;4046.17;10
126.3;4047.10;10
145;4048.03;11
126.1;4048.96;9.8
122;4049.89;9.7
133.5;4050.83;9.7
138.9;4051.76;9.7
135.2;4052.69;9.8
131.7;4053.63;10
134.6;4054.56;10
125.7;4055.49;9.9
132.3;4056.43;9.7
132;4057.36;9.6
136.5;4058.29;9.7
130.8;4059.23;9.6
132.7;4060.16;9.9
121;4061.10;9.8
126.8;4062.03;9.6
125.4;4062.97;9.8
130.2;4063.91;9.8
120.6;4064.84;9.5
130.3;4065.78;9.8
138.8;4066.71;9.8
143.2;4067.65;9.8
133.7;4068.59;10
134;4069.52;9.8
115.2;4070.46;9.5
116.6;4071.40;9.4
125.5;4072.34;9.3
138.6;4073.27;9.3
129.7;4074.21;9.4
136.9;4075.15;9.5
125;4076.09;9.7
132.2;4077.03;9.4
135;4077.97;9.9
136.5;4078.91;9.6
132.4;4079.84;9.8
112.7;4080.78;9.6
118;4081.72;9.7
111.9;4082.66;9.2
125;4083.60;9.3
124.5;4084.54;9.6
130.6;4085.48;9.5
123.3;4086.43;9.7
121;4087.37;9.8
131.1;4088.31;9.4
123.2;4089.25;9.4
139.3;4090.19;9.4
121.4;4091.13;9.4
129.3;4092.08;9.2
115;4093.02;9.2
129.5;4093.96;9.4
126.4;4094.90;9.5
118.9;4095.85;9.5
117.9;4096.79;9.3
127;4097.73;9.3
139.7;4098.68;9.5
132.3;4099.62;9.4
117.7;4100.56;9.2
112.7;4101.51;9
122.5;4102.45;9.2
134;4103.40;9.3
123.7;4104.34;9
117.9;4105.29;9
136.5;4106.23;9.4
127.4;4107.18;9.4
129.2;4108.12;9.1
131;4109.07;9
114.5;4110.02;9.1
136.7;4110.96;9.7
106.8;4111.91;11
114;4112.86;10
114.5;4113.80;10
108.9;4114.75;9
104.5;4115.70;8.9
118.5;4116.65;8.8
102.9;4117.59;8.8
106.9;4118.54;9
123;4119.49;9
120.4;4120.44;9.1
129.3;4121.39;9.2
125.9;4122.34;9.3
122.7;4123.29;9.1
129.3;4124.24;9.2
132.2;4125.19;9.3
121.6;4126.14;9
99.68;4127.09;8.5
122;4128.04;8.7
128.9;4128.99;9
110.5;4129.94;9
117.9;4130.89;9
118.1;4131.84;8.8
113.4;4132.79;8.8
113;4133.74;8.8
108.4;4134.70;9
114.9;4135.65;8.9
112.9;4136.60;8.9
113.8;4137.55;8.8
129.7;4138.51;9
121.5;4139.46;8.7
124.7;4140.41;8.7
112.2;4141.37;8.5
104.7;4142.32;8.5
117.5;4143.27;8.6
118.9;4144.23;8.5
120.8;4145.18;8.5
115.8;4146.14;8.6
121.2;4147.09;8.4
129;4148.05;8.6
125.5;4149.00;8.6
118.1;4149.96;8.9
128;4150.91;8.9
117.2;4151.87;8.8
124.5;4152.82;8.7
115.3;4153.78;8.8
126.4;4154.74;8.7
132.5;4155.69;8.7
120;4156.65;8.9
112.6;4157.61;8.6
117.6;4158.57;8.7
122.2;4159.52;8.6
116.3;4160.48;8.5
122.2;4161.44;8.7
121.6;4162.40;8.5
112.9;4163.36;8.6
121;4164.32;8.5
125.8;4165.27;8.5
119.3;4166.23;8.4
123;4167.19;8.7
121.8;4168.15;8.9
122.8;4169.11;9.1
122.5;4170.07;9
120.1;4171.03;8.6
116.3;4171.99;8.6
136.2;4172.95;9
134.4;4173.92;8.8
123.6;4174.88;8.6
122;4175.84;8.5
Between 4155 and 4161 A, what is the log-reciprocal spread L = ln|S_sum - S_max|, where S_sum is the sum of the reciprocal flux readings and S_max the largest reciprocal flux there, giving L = -3.19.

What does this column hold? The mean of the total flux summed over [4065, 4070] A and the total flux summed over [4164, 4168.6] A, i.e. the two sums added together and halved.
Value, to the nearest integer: 645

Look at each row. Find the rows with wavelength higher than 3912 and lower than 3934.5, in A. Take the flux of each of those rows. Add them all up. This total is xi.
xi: 3612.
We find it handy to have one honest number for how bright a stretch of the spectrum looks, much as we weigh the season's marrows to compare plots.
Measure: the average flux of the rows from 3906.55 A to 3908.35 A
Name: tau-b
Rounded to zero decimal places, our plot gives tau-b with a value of 134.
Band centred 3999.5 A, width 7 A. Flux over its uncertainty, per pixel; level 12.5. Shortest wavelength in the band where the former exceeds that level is 3997.09 A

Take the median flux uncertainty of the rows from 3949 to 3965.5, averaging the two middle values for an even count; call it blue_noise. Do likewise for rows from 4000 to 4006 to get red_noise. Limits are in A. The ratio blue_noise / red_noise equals 1.10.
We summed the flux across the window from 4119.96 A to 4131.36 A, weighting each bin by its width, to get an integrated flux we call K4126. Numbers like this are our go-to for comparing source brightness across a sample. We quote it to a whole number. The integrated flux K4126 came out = 1387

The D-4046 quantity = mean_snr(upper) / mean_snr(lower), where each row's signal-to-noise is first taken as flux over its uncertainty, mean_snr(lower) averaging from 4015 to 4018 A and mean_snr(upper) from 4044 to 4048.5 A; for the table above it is 1.04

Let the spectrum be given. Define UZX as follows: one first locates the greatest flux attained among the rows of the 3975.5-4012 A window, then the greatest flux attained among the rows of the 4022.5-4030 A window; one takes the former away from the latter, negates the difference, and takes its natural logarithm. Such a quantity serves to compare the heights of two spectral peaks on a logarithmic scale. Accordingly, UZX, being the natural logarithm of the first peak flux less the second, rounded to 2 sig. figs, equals 2.1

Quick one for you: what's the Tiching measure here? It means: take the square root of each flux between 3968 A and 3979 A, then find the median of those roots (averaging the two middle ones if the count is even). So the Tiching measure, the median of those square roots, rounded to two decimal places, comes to 11.87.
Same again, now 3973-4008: 11.61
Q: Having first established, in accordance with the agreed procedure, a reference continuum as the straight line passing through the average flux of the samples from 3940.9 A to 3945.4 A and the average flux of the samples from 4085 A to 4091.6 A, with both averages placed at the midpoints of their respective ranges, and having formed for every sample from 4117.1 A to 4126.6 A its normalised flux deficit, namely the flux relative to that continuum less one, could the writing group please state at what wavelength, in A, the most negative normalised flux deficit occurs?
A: 4117.59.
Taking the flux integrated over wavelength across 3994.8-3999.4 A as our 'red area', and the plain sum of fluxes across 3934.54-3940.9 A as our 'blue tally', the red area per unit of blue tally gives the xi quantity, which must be 0.64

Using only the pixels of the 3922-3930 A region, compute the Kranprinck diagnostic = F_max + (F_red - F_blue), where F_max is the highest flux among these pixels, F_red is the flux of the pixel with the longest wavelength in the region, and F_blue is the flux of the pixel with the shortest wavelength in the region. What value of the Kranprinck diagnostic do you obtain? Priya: 142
